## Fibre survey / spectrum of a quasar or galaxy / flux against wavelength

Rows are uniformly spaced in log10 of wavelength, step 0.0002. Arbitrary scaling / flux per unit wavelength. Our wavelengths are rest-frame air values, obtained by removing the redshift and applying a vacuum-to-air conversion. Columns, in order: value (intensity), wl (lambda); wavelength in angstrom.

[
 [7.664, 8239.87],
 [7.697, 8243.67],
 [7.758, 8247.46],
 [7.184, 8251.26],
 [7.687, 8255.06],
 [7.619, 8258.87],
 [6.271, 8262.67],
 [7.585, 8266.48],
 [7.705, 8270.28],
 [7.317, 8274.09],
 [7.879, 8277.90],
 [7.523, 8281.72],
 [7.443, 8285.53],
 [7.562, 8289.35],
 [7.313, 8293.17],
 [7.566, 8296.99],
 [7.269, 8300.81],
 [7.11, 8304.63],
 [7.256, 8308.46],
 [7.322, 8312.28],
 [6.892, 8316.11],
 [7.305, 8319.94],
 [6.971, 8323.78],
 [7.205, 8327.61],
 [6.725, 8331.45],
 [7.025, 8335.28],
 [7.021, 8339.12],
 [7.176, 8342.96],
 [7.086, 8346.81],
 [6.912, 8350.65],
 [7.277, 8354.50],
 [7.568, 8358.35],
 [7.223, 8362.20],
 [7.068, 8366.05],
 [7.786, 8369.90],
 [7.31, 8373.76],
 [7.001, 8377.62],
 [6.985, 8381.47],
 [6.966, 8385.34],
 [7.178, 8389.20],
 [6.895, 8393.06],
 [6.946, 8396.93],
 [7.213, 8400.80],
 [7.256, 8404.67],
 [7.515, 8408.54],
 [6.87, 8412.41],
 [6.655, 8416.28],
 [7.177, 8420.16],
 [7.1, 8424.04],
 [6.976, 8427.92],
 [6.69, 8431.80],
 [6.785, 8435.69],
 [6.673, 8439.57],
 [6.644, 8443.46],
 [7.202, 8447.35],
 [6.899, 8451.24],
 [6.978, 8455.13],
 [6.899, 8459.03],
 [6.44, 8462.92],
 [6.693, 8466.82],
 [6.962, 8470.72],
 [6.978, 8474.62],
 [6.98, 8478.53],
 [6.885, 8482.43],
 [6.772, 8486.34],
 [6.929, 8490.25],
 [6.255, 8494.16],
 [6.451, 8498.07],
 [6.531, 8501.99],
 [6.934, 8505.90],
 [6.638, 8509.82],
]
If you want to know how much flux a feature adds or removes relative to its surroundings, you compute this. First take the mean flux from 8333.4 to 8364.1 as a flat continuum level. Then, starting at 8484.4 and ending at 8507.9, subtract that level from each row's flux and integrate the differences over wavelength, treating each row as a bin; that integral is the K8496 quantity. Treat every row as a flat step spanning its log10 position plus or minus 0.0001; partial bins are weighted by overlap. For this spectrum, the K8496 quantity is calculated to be -12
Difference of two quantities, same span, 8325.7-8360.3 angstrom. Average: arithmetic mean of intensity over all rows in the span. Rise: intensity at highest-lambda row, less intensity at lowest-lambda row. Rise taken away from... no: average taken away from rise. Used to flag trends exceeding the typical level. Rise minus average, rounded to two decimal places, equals -6.75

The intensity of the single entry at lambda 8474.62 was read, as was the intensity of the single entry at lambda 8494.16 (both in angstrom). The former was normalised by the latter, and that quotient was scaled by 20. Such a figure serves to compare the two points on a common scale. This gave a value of 22.3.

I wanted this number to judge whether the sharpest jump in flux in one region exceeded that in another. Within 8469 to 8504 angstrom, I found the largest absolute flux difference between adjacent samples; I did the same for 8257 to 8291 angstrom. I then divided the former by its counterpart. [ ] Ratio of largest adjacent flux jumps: 0.50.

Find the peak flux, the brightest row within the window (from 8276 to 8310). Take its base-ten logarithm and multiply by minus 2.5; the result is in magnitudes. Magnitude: -2.24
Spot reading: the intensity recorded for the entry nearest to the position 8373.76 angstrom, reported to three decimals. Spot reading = 7.310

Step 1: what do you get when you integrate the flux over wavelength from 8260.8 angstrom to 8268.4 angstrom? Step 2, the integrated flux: 52.7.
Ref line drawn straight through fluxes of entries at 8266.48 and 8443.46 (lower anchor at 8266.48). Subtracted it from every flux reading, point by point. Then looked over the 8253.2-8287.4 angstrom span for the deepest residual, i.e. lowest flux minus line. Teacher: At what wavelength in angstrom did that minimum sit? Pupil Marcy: 8262.67 angstrom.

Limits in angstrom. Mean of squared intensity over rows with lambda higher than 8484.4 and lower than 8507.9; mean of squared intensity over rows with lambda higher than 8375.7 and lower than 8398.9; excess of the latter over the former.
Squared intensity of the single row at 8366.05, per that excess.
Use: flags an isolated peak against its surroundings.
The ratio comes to 11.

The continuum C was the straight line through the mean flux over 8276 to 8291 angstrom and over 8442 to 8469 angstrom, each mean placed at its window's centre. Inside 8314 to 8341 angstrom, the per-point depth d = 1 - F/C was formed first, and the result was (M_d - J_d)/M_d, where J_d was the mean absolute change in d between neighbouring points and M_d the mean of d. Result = 0.2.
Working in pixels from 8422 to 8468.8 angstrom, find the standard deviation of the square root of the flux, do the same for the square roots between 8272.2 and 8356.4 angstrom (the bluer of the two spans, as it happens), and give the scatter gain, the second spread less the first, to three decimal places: 0.008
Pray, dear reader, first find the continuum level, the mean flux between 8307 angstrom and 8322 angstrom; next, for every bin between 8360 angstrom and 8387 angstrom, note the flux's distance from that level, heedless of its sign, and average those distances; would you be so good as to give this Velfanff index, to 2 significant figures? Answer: 0.21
